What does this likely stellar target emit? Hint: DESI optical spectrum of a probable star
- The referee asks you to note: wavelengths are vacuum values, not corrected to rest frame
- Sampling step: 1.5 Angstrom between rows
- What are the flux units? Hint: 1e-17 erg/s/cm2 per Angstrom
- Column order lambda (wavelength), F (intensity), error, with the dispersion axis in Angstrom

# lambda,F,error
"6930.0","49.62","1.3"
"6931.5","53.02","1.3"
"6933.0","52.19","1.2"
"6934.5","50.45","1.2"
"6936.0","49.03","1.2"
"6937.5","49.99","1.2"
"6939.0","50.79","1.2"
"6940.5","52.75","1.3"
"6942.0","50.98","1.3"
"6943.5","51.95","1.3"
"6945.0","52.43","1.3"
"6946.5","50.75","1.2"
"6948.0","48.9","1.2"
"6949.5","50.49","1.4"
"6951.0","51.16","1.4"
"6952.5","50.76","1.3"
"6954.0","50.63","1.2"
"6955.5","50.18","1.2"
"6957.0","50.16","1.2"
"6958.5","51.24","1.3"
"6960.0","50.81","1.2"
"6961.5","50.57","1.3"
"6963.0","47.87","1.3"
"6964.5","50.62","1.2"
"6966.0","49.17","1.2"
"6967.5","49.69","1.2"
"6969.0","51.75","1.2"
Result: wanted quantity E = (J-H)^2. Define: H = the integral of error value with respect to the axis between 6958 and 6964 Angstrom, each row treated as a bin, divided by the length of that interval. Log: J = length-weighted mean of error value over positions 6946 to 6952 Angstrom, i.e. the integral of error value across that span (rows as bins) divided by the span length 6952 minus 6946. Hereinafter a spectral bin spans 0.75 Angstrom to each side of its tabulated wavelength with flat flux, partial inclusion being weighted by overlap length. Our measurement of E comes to 0.0011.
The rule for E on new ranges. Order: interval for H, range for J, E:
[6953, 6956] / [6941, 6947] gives 0.0050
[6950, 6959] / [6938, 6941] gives 0.0008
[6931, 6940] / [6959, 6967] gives 0.0006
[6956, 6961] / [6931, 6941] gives 0.0001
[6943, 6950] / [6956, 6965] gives 0.0006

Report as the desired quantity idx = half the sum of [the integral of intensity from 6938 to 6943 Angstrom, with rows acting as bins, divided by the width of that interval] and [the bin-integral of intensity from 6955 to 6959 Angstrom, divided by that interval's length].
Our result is 51.0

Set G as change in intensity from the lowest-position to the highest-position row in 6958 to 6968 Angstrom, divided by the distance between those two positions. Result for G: -0.17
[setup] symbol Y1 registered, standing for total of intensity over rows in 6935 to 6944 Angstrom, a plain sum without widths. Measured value 305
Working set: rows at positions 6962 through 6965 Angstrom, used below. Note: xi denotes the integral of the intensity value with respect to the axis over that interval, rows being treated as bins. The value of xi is 148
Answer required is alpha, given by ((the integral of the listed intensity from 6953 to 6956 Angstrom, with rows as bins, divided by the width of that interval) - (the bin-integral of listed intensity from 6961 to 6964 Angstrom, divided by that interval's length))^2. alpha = 1.5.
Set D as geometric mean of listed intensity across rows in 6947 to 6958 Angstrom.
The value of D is 50.3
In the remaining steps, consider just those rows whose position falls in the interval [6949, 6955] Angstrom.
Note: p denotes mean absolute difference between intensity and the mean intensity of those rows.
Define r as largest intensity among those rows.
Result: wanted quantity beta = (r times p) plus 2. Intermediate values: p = 0.2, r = 51.16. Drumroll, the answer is 12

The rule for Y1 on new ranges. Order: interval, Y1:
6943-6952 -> 306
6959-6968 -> 299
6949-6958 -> 303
